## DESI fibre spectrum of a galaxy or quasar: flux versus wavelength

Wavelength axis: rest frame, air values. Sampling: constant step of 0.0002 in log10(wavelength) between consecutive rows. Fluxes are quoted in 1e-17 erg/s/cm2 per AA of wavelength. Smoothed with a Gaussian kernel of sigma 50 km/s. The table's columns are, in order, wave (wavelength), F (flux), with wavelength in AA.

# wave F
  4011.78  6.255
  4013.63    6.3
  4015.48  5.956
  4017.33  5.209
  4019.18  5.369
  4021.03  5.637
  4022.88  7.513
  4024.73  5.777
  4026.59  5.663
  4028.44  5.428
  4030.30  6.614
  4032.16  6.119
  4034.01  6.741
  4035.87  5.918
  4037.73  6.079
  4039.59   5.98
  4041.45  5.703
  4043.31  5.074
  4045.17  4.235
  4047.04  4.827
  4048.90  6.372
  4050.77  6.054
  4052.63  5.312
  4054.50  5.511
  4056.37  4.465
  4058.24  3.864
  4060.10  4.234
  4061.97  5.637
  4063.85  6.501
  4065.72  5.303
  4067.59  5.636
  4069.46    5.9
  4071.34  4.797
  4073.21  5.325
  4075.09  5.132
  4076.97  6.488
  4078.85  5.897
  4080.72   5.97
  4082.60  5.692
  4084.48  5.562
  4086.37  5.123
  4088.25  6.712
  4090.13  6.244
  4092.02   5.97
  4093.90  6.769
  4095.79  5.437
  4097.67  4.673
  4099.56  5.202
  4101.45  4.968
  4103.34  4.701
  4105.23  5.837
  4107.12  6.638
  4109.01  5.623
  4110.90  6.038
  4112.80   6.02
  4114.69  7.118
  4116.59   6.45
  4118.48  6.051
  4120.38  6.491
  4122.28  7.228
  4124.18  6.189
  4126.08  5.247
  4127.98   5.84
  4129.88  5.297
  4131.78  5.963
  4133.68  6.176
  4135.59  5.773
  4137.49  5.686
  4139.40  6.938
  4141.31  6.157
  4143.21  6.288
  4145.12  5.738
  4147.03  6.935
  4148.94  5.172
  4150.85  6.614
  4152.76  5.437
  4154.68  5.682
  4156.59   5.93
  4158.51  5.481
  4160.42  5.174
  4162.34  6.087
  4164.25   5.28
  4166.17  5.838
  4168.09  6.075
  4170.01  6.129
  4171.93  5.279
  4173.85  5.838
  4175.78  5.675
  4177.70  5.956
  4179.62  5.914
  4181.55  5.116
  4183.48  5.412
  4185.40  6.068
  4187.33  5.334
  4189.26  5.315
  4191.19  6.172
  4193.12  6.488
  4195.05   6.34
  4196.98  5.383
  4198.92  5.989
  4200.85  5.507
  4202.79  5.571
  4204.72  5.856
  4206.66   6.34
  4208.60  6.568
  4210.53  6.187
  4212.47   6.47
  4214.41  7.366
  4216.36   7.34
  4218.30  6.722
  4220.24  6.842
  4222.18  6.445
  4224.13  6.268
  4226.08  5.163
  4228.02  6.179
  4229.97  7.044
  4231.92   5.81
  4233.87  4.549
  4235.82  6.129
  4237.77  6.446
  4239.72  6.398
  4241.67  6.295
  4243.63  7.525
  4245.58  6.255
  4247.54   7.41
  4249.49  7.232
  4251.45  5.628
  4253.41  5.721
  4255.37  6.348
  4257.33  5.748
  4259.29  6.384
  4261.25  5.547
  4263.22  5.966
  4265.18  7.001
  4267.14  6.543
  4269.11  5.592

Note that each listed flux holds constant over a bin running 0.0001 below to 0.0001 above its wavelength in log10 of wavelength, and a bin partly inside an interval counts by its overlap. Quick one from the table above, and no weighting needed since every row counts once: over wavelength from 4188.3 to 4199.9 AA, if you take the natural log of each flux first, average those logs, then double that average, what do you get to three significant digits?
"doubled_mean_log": 3.56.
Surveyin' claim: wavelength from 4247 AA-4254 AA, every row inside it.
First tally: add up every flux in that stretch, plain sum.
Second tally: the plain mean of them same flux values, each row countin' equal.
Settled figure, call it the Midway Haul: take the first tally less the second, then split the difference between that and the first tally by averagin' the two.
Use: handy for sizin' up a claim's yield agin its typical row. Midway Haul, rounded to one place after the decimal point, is 22.7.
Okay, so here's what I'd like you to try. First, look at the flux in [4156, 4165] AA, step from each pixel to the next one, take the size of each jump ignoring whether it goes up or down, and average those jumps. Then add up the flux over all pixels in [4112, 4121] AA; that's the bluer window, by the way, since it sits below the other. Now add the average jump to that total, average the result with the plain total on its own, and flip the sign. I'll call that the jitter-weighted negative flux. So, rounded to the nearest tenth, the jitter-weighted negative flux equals -32.4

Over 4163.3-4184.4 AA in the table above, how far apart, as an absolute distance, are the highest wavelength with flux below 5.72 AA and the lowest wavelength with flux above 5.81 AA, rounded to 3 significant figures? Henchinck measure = 17.3 AA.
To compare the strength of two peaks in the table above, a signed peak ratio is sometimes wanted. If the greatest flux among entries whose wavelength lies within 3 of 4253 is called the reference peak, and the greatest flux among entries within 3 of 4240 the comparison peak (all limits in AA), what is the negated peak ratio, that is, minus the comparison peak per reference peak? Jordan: -1.02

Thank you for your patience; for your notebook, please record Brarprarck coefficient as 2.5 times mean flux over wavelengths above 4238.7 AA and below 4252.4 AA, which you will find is 16.7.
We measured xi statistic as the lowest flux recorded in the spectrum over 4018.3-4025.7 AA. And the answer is 5.369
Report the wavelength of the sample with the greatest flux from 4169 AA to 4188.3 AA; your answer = 4170.01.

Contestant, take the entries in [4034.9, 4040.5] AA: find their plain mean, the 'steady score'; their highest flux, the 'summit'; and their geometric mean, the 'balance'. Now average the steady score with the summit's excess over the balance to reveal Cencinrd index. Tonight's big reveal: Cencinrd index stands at 3.04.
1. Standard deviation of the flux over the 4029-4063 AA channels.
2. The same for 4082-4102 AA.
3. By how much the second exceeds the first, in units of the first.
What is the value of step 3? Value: -0.2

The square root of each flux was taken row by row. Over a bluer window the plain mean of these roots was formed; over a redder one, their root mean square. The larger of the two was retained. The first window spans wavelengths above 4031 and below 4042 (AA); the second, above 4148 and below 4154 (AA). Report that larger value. 2.47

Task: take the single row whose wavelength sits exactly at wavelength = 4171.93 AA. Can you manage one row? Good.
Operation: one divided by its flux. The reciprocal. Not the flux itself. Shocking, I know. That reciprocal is 0.189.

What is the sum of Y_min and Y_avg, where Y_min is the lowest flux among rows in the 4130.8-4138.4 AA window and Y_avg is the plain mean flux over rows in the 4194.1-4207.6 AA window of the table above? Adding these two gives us 11.5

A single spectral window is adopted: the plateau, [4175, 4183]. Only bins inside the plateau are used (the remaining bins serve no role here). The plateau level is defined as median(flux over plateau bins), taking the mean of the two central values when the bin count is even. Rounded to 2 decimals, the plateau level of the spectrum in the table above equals 5.79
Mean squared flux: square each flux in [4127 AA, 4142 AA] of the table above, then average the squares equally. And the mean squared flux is 35.9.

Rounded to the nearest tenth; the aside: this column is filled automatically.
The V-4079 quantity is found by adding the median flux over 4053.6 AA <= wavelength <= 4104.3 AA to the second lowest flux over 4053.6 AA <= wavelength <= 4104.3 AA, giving 9.7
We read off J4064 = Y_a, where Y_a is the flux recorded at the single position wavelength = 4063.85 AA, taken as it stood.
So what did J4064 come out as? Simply 6.501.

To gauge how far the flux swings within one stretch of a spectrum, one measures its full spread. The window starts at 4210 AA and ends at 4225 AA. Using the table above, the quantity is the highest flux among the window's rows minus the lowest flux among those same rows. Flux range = 1.2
